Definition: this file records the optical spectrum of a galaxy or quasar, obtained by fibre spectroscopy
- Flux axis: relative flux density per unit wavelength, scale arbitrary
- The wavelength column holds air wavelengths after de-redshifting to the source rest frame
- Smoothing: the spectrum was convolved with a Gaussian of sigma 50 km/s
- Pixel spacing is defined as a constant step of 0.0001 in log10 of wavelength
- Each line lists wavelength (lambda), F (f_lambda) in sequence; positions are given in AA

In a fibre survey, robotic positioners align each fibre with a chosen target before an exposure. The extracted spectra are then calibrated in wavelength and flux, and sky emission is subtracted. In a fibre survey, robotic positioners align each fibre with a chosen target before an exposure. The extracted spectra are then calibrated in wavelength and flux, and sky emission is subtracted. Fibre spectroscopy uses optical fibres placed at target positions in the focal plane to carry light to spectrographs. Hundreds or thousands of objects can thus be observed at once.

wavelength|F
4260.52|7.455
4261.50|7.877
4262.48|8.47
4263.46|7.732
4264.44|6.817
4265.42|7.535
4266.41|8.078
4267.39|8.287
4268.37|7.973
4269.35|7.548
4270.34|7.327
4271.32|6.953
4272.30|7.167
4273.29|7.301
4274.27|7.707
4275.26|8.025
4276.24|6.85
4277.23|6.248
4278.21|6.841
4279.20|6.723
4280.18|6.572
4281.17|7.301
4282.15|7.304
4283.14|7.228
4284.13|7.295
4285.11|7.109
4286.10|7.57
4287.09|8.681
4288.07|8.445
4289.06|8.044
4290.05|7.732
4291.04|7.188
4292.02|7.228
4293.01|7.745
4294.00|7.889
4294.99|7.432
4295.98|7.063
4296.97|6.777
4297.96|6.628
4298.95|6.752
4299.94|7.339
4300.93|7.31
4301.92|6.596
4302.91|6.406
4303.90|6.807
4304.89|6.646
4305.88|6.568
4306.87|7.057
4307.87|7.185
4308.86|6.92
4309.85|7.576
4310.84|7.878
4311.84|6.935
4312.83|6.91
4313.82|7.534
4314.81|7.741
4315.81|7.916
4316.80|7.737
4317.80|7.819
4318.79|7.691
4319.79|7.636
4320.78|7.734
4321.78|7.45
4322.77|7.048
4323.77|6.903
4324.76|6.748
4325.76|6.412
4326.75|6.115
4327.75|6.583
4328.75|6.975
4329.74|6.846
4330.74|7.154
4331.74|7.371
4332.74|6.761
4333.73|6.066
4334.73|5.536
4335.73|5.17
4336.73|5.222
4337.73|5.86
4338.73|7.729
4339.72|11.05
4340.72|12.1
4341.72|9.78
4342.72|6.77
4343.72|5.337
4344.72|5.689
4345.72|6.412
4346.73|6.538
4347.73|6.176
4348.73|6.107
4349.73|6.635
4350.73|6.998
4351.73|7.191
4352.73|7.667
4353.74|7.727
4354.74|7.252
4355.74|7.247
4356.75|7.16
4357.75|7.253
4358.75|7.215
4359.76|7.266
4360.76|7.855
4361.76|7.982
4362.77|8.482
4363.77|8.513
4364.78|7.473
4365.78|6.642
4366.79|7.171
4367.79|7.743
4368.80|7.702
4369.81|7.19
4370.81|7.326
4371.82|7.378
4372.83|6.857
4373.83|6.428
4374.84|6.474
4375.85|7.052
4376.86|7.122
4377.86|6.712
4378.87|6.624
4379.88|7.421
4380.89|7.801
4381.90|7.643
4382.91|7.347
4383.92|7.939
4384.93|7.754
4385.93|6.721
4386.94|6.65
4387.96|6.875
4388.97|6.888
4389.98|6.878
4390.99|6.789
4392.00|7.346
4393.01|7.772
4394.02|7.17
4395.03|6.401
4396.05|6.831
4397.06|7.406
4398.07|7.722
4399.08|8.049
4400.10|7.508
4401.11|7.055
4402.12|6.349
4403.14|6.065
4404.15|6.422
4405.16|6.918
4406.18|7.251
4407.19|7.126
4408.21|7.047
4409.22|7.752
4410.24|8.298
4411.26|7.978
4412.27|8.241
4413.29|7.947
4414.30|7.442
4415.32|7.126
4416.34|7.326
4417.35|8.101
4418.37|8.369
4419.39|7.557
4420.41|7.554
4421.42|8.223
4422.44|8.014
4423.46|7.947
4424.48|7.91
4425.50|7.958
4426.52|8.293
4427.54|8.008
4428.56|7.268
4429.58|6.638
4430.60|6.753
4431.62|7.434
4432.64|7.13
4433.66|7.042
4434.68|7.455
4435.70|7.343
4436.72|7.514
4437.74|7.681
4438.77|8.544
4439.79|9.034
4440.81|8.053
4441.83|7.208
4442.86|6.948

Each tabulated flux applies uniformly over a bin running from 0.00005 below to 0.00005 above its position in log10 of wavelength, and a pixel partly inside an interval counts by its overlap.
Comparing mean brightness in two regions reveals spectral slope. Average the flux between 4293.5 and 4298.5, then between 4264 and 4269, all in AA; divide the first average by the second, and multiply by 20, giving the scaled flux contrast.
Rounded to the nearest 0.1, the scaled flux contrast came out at 18.5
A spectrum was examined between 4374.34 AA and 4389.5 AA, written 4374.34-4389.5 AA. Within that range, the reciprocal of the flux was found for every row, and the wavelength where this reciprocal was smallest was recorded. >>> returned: 4383.92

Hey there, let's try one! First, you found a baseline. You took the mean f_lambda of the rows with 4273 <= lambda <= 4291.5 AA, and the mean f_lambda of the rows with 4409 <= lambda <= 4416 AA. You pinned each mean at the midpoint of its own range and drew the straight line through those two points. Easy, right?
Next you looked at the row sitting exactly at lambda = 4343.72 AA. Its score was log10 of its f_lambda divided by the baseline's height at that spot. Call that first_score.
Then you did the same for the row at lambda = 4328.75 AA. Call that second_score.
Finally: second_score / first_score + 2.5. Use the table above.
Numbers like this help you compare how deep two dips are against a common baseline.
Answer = 2.7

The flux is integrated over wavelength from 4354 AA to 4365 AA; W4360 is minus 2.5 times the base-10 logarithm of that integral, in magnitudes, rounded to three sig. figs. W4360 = -4.81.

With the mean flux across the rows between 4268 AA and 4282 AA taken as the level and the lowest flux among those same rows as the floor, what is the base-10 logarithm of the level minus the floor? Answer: -0.03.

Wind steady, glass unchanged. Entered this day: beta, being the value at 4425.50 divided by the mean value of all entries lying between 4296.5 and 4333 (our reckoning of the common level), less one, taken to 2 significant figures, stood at 0.12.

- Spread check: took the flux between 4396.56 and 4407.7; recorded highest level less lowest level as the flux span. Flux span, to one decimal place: 2.0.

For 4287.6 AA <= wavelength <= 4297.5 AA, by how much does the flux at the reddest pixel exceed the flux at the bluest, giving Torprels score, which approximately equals -1.7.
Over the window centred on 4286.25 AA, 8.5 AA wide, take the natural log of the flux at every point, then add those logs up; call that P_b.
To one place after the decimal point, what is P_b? 18.4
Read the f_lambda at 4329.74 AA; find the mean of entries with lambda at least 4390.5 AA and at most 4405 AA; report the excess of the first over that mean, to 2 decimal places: -0.22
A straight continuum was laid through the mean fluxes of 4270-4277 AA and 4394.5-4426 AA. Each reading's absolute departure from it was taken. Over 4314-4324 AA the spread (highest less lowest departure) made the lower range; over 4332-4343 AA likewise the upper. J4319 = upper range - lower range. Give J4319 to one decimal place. 3.9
